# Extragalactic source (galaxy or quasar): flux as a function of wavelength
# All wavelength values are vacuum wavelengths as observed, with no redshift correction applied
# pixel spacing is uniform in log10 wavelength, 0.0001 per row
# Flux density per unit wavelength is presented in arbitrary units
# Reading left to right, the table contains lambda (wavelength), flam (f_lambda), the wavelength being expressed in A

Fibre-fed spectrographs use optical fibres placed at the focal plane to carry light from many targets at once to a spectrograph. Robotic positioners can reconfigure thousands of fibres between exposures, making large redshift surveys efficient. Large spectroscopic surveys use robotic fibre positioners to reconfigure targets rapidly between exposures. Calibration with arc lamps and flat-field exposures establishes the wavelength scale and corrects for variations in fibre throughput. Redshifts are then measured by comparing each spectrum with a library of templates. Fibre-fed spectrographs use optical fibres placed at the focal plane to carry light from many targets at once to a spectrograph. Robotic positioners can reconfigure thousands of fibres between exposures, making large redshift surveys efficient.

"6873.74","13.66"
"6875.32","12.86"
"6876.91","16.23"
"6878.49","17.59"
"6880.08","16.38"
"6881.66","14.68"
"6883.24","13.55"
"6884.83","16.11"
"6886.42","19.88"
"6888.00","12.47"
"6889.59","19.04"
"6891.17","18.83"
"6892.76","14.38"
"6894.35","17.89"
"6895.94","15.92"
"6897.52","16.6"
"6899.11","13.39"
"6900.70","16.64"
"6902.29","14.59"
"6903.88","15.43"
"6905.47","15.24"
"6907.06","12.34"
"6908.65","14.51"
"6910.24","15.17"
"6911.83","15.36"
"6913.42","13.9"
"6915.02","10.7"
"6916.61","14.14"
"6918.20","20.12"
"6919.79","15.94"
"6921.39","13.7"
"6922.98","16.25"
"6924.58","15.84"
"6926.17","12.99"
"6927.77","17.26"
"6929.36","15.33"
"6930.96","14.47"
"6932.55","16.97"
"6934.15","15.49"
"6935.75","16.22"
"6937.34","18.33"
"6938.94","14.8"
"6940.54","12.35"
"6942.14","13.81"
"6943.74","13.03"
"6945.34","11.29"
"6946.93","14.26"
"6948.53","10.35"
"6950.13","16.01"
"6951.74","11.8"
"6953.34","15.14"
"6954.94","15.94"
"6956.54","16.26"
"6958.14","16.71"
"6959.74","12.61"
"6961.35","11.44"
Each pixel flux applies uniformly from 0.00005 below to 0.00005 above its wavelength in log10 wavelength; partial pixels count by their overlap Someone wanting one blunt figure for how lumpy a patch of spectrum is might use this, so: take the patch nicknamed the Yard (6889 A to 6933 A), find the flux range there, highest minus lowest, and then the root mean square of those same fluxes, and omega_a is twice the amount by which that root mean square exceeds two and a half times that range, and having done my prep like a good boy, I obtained -16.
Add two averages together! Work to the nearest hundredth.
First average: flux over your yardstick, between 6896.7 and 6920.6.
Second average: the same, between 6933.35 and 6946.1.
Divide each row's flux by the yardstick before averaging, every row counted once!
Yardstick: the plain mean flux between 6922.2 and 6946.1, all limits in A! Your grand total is 1.96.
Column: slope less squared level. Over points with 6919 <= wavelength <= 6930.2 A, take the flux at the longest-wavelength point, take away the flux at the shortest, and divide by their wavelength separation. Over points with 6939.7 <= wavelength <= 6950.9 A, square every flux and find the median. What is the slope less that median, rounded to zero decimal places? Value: -170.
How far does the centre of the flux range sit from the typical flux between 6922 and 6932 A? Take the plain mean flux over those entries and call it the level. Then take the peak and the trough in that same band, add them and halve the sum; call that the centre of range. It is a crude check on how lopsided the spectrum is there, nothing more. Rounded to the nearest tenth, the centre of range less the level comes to -0.2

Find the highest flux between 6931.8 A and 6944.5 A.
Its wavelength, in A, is 6937.34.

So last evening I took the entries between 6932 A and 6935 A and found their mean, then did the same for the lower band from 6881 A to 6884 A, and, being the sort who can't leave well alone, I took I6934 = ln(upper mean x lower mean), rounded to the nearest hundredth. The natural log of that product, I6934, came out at 5.43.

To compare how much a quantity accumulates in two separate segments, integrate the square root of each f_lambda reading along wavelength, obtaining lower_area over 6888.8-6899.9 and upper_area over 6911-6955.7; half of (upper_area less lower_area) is 63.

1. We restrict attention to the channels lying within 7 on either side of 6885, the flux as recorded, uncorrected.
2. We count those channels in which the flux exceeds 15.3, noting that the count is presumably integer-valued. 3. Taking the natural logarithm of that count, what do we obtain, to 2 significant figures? 1.8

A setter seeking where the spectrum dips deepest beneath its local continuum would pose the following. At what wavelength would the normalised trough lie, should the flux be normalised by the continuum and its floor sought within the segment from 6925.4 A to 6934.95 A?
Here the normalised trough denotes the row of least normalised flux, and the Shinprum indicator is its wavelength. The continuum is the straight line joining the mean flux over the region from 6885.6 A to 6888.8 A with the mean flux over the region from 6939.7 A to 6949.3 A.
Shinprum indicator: 6926.17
